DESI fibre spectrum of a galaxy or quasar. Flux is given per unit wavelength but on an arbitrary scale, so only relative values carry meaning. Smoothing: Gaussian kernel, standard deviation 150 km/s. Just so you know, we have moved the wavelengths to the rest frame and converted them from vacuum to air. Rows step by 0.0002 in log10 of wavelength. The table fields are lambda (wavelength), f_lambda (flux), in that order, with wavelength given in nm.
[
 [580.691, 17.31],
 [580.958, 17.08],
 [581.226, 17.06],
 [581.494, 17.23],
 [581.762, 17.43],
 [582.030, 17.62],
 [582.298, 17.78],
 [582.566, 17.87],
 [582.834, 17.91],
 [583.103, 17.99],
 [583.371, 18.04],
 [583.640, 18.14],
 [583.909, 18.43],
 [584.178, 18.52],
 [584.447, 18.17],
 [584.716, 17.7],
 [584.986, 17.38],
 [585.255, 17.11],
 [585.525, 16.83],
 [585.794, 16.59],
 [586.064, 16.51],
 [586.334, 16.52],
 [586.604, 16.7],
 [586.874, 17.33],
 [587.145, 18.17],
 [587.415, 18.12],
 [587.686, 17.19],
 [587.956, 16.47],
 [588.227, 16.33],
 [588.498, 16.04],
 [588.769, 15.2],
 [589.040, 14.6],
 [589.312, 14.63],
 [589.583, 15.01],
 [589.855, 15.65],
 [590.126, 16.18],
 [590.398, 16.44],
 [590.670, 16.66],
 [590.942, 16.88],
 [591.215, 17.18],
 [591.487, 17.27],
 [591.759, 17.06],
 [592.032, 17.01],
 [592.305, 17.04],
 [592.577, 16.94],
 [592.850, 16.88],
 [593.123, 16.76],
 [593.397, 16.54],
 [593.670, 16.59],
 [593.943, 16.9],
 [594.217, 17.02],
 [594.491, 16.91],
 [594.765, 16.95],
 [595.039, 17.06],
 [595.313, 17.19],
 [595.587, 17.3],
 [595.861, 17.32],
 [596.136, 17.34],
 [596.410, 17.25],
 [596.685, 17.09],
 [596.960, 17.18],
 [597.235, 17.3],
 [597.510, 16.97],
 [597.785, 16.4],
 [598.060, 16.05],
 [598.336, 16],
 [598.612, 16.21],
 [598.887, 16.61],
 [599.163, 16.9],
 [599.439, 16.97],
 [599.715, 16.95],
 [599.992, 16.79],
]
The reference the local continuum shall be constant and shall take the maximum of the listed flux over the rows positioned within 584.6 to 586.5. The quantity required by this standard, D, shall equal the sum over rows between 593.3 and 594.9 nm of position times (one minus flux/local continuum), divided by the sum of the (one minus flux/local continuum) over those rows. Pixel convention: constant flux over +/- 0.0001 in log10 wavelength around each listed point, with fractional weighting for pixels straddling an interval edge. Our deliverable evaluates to 594.00 nm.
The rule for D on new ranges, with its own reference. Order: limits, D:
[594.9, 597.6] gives 596.31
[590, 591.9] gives 590.73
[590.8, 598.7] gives 595.13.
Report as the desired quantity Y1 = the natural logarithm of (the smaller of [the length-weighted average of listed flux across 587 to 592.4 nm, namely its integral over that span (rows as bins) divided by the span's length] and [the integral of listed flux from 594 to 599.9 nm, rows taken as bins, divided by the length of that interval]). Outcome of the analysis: 2.80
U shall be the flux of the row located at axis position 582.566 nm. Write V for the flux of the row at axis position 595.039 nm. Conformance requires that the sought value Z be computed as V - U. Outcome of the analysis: -0.8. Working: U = 17.87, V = 17.06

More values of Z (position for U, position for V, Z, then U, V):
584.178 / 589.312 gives -3.9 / 18.52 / 14.63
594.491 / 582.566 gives 1.0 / 16.91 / 17.87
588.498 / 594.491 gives 0.9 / 16.04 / 16.91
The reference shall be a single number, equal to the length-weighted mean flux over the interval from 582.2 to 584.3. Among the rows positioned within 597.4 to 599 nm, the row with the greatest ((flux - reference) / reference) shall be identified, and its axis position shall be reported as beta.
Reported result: 597.510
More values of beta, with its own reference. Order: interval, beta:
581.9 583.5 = 583.371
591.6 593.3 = 591.759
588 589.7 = 588.227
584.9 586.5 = 584.986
